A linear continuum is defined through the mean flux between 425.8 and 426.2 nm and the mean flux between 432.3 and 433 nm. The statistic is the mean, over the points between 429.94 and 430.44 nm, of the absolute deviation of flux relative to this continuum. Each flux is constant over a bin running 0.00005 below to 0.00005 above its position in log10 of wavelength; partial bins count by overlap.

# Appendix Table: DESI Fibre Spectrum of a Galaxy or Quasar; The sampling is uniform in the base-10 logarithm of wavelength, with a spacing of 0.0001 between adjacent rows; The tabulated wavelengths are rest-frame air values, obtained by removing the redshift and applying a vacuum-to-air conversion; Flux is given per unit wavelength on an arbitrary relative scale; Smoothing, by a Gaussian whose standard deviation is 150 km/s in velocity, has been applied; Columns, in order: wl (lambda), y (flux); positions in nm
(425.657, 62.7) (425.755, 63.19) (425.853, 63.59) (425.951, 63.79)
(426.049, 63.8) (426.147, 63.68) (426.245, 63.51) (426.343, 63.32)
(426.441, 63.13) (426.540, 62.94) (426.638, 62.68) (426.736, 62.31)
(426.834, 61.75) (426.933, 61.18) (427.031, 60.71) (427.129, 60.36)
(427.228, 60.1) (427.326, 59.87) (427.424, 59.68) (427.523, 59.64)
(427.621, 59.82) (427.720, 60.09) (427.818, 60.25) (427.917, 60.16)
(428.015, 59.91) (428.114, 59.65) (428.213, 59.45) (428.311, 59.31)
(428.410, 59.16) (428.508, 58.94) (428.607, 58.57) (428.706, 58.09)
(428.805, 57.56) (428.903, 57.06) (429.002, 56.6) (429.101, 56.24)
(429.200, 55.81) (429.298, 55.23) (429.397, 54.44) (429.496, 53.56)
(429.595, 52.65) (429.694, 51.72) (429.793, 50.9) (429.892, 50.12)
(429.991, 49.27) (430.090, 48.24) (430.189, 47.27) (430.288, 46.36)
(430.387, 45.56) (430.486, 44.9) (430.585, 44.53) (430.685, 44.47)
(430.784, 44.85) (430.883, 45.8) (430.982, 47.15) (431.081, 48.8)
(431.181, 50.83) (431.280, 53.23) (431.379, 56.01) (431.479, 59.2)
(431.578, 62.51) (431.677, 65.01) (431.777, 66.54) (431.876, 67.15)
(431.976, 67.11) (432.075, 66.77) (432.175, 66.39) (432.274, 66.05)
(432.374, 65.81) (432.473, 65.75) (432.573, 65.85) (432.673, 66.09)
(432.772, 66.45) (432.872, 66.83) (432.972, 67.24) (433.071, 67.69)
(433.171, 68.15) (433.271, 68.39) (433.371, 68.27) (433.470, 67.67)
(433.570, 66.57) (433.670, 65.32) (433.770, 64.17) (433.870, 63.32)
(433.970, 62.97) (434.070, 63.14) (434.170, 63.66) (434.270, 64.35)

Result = 18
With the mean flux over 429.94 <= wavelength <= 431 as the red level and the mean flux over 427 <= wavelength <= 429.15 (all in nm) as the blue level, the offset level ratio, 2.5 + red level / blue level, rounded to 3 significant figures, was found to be 3.28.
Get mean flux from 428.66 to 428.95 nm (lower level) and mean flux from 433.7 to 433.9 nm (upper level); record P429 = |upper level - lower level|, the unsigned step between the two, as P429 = 6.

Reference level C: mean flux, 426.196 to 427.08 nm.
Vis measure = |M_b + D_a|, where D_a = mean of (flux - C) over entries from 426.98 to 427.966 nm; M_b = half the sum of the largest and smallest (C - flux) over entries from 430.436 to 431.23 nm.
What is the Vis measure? 12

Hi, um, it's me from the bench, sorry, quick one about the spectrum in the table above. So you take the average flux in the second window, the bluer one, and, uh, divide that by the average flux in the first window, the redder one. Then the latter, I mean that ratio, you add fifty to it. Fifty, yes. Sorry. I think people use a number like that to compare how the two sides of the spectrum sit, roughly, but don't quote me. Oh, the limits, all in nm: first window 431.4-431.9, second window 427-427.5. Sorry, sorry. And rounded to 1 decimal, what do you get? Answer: 50.9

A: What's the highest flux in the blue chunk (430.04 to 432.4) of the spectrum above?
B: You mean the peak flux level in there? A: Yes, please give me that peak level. 67.15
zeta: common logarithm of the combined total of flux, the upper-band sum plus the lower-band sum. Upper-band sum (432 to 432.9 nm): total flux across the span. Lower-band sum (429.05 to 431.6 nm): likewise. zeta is 3.28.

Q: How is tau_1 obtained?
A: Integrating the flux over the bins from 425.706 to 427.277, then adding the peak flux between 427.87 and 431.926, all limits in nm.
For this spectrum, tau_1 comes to 165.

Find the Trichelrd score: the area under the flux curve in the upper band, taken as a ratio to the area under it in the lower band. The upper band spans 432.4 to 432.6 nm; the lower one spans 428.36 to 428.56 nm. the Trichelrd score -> 1.12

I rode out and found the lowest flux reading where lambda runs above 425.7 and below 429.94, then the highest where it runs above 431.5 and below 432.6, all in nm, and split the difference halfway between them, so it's 59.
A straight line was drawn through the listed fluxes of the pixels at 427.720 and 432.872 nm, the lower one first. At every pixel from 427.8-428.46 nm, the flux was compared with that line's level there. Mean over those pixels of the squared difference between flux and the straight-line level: 1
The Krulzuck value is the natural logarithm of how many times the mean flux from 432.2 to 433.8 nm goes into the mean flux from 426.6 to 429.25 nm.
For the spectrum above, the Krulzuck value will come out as -0.11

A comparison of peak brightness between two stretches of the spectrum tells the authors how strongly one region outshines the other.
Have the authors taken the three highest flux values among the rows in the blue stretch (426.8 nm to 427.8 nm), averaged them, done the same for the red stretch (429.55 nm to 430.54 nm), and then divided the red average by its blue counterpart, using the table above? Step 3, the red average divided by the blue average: 0.85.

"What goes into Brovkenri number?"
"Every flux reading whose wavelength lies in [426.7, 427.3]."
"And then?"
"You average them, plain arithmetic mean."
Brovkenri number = 61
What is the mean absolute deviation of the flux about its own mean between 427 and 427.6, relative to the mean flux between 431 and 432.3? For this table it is 0.005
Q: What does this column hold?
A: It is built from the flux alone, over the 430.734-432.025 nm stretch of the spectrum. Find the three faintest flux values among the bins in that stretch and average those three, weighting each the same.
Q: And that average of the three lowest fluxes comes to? 46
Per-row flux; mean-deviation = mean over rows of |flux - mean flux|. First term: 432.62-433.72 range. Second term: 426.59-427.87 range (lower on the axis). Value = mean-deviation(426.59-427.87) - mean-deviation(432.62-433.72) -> 0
